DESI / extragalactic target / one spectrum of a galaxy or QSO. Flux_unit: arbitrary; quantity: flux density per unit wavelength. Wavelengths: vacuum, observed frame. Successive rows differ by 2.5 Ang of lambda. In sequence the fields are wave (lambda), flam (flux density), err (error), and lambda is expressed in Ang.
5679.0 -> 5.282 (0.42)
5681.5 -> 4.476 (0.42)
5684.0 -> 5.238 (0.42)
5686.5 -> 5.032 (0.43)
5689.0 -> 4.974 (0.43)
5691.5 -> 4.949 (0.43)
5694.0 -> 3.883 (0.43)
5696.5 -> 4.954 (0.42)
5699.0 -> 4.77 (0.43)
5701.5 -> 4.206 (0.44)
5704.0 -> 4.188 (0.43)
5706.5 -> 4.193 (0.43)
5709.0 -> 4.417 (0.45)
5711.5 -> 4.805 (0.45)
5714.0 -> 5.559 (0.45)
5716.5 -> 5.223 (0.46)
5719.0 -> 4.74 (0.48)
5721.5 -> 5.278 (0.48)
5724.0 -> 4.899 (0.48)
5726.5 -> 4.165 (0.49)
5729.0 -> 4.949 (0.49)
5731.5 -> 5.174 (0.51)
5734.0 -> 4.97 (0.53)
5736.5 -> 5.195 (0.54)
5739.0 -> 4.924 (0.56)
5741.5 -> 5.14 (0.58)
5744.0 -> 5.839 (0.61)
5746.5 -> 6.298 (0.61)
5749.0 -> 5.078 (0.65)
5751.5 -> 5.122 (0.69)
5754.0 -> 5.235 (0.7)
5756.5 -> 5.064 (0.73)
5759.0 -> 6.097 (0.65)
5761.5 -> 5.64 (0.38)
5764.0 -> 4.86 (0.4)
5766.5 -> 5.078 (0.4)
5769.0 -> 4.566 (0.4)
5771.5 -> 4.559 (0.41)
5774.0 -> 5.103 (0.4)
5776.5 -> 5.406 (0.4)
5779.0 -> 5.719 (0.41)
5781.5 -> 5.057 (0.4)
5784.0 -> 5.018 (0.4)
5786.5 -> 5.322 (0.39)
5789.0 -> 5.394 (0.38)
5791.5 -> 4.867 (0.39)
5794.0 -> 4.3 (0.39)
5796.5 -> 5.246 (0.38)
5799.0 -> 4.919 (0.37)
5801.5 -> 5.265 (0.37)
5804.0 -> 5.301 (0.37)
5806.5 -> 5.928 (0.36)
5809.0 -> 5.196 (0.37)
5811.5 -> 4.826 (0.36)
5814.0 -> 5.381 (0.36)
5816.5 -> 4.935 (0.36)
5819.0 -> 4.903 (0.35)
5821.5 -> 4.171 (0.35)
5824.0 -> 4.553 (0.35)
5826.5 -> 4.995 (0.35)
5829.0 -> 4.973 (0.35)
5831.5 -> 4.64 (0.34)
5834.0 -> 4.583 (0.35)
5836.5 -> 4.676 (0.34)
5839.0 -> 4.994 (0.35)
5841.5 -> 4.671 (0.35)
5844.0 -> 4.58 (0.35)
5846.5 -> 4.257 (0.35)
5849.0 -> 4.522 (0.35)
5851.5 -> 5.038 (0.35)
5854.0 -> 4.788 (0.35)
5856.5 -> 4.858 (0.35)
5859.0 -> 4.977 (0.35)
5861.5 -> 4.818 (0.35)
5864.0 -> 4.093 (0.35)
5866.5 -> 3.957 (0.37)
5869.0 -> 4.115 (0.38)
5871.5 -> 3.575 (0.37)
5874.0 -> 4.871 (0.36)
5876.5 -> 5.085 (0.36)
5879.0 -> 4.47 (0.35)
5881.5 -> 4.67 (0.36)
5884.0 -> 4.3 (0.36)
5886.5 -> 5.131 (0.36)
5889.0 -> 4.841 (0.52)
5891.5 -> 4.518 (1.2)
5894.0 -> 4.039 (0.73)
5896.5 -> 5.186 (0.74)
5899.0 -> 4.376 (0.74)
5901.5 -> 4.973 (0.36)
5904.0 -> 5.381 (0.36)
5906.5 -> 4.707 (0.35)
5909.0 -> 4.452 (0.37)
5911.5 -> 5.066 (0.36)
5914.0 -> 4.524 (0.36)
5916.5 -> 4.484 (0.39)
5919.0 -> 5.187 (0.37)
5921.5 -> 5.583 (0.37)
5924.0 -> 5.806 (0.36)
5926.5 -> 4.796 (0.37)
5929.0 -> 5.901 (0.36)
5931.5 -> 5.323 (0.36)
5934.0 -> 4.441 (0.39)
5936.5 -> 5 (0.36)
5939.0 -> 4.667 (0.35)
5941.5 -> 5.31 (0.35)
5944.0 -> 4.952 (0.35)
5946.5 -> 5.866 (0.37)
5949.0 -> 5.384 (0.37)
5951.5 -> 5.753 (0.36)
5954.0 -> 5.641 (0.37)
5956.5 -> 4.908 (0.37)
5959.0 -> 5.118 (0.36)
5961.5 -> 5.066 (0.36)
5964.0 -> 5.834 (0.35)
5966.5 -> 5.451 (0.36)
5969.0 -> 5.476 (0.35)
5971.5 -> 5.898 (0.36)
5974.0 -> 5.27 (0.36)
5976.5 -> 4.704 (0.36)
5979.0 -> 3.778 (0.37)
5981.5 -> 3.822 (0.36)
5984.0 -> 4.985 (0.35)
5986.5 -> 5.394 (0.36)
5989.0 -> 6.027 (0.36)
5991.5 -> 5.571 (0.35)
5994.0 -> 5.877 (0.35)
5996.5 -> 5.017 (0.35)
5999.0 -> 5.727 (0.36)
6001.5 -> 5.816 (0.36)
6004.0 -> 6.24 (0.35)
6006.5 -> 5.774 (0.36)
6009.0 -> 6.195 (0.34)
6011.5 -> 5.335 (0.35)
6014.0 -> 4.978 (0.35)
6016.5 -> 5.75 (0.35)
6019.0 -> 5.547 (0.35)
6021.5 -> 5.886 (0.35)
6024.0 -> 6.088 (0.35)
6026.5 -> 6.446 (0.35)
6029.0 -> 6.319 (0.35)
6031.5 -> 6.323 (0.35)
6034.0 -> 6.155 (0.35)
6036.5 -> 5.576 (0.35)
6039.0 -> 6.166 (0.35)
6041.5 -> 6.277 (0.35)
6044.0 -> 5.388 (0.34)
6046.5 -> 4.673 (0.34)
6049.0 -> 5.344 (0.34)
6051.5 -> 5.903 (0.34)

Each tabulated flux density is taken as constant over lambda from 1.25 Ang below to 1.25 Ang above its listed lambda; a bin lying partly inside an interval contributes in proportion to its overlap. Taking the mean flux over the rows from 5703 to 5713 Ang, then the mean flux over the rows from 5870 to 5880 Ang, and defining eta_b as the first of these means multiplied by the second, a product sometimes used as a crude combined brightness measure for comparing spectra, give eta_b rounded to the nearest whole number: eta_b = 20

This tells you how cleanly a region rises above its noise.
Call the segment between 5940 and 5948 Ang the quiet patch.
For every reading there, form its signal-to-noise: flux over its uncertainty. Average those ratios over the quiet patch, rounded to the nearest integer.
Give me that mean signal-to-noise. 15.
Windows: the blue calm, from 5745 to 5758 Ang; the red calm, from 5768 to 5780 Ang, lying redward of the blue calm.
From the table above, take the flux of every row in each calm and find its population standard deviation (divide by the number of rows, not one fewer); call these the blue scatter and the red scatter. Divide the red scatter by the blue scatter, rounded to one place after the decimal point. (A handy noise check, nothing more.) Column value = 1.0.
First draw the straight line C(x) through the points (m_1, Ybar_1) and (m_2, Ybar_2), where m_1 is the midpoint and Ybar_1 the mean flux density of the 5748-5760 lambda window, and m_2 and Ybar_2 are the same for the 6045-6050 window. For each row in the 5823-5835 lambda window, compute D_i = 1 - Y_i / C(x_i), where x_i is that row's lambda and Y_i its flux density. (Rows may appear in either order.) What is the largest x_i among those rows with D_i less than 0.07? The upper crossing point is 5829.0 Ang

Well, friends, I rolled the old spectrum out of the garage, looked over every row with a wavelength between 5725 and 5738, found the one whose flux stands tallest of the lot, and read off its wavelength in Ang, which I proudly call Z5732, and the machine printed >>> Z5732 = 5736.5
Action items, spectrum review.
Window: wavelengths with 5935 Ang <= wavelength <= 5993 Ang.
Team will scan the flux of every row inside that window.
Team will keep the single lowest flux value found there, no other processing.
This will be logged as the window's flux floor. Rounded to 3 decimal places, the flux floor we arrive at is 3.778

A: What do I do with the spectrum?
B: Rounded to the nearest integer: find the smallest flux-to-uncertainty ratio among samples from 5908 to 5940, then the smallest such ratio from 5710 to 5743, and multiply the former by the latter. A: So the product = 97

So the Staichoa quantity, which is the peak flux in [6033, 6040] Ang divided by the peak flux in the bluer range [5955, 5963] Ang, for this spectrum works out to 1.20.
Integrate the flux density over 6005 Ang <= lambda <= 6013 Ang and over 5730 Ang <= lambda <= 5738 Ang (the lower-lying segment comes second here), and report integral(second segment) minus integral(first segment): -5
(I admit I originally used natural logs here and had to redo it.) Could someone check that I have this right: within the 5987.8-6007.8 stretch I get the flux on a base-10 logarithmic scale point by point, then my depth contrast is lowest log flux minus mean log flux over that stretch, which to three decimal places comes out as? -0.059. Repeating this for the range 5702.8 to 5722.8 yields -0.057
